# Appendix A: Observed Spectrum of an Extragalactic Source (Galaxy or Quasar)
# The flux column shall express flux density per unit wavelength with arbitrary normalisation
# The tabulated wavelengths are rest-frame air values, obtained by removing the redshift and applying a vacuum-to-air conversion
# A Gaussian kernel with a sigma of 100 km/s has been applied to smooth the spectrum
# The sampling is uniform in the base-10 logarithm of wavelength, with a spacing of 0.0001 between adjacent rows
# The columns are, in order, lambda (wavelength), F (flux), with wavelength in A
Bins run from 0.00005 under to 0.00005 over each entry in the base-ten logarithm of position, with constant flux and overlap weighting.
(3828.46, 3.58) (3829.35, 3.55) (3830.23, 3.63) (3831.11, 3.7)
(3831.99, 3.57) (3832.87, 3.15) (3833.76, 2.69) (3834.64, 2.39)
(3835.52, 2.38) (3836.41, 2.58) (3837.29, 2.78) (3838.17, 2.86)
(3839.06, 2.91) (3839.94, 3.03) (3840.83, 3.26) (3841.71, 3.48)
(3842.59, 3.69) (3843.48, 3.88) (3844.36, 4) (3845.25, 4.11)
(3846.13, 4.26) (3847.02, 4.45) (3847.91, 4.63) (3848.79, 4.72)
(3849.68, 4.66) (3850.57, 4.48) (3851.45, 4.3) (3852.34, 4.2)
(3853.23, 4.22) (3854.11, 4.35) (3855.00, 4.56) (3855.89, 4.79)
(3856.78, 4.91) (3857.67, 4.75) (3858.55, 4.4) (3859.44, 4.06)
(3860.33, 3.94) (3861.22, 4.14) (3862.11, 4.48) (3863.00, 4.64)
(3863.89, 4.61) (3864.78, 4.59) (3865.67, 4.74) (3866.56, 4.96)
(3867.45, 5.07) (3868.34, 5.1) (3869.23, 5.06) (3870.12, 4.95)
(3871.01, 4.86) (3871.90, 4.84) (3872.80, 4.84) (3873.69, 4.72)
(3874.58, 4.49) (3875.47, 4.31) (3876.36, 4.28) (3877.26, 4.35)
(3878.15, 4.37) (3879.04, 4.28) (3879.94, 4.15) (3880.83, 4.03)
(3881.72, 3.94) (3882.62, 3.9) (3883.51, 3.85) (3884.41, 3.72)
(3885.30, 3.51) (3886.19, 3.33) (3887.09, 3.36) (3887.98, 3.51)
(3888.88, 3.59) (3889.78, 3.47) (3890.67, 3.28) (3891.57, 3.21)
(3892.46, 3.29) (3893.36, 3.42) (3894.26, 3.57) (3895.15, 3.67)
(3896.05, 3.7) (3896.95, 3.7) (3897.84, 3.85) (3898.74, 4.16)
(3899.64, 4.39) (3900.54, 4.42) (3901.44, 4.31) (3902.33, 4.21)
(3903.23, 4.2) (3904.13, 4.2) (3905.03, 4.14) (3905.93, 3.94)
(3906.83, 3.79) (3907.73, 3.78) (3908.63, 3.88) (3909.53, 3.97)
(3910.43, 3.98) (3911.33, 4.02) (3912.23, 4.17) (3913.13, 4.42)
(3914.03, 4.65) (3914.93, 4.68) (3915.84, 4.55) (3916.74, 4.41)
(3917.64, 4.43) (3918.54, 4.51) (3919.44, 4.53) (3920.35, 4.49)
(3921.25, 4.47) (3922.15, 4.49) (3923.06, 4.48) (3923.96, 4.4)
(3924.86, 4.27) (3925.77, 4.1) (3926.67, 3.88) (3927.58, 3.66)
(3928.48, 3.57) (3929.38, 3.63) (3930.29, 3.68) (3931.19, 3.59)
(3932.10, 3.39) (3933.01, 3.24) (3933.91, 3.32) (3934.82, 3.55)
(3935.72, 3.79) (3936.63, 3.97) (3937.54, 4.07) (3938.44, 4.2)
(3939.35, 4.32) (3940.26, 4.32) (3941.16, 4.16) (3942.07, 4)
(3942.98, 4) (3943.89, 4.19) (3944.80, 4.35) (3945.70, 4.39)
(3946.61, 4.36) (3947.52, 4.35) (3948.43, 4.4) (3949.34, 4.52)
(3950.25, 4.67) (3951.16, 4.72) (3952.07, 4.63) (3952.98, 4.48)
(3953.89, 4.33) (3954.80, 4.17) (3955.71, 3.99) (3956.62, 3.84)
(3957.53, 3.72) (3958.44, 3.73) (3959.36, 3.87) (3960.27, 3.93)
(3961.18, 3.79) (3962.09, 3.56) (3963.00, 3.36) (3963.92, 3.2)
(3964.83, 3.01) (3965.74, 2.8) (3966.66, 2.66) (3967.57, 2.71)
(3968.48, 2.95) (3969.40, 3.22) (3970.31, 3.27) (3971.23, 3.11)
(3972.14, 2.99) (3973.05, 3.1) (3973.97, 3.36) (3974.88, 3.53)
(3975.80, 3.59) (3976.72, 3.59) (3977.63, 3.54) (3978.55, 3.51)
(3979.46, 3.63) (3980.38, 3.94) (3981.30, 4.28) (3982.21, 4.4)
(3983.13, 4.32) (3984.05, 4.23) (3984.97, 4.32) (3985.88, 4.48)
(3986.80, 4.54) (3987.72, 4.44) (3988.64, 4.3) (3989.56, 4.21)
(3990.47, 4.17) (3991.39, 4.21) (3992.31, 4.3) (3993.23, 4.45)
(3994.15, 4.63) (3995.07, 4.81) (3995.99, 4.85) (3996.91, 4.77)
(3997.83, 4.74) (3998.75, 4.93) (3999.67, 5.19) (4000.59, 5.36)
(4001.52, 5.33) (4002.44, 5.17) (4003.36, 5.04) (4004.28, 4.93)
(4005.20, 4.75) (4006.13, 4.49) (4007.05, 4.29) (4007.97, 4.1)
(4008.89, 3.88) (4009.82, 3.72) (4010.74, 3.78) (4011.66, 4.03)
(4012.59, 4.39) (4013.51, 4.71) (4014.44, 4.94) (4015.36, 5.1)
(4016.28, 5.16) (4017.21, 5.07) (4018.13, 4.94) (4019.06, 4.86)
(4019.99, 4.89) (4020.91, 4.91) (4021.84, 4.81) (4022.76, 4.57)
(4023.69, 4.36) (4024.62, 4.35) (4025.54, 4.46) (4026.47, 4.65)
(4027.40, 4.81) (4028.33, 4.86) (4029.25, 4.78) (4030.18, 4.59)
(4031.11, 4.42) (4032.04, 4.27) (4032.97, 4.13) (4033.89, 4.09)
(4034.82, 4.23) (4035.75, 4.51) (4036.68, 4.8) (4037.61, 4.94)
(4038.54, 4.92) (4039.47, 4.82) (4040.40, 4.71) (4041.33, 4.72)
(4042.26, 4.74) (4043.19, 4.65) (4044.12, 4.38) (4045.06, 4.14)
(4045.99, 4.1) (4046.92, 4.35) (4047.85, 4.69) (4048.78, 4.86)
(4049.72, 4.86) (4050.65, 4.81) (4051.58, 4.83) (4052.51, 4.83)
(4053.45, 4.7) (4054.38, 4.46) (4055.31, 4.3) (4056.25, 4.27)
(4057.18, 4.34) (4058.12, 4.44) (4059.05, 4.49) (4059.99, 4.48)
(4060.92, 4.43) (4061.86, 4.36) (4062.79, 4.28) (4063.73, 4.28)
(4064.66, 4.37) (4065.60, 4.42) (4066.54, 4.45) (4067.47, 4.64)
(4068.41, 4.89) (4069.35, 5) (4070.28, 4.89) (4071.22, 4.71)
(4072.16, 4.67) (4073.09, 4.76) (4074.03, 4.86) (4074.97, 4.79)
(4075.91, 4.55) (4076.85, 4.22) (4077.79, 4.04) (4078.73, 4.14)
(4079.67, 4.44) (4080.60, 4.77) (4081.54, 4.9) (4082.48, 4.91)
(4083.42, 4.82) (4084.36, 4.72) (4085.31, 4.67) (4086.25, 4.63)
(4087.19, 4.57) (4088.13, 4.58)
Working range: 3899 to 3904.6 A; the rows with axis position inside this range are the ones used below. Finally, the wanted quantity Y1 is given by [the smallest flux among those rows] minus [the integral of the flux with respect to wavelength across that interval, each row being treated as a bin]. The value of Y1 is -20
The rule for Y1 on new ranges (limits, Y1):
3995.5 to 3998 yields -7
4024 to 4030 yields -24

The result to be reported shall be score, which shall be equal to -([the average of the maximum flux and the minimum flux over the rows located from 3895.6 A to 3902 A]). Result -4.06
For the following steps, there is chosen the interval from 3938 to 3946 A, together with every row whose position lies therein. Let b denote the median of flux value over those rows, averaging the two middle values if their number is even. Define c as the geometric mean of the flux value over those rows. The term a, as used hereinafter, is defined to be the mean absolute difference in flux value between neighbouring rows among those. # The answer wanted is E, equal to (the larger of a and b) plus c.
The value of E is 8.41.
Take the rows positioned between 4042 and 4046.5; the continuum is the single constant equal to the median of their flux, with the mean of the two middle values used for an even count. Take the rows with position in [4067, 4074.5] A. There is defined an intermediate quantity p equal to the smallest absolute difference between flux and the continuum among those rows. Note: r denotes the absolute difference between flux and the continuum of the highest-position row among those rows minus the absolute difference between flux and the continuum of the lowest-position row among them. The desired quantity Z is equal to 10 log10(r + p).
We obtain -3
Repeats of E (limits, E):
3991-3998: 9.27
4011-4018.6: 9.72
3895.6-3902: 8.22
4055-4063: 8.74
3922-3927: 8.60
